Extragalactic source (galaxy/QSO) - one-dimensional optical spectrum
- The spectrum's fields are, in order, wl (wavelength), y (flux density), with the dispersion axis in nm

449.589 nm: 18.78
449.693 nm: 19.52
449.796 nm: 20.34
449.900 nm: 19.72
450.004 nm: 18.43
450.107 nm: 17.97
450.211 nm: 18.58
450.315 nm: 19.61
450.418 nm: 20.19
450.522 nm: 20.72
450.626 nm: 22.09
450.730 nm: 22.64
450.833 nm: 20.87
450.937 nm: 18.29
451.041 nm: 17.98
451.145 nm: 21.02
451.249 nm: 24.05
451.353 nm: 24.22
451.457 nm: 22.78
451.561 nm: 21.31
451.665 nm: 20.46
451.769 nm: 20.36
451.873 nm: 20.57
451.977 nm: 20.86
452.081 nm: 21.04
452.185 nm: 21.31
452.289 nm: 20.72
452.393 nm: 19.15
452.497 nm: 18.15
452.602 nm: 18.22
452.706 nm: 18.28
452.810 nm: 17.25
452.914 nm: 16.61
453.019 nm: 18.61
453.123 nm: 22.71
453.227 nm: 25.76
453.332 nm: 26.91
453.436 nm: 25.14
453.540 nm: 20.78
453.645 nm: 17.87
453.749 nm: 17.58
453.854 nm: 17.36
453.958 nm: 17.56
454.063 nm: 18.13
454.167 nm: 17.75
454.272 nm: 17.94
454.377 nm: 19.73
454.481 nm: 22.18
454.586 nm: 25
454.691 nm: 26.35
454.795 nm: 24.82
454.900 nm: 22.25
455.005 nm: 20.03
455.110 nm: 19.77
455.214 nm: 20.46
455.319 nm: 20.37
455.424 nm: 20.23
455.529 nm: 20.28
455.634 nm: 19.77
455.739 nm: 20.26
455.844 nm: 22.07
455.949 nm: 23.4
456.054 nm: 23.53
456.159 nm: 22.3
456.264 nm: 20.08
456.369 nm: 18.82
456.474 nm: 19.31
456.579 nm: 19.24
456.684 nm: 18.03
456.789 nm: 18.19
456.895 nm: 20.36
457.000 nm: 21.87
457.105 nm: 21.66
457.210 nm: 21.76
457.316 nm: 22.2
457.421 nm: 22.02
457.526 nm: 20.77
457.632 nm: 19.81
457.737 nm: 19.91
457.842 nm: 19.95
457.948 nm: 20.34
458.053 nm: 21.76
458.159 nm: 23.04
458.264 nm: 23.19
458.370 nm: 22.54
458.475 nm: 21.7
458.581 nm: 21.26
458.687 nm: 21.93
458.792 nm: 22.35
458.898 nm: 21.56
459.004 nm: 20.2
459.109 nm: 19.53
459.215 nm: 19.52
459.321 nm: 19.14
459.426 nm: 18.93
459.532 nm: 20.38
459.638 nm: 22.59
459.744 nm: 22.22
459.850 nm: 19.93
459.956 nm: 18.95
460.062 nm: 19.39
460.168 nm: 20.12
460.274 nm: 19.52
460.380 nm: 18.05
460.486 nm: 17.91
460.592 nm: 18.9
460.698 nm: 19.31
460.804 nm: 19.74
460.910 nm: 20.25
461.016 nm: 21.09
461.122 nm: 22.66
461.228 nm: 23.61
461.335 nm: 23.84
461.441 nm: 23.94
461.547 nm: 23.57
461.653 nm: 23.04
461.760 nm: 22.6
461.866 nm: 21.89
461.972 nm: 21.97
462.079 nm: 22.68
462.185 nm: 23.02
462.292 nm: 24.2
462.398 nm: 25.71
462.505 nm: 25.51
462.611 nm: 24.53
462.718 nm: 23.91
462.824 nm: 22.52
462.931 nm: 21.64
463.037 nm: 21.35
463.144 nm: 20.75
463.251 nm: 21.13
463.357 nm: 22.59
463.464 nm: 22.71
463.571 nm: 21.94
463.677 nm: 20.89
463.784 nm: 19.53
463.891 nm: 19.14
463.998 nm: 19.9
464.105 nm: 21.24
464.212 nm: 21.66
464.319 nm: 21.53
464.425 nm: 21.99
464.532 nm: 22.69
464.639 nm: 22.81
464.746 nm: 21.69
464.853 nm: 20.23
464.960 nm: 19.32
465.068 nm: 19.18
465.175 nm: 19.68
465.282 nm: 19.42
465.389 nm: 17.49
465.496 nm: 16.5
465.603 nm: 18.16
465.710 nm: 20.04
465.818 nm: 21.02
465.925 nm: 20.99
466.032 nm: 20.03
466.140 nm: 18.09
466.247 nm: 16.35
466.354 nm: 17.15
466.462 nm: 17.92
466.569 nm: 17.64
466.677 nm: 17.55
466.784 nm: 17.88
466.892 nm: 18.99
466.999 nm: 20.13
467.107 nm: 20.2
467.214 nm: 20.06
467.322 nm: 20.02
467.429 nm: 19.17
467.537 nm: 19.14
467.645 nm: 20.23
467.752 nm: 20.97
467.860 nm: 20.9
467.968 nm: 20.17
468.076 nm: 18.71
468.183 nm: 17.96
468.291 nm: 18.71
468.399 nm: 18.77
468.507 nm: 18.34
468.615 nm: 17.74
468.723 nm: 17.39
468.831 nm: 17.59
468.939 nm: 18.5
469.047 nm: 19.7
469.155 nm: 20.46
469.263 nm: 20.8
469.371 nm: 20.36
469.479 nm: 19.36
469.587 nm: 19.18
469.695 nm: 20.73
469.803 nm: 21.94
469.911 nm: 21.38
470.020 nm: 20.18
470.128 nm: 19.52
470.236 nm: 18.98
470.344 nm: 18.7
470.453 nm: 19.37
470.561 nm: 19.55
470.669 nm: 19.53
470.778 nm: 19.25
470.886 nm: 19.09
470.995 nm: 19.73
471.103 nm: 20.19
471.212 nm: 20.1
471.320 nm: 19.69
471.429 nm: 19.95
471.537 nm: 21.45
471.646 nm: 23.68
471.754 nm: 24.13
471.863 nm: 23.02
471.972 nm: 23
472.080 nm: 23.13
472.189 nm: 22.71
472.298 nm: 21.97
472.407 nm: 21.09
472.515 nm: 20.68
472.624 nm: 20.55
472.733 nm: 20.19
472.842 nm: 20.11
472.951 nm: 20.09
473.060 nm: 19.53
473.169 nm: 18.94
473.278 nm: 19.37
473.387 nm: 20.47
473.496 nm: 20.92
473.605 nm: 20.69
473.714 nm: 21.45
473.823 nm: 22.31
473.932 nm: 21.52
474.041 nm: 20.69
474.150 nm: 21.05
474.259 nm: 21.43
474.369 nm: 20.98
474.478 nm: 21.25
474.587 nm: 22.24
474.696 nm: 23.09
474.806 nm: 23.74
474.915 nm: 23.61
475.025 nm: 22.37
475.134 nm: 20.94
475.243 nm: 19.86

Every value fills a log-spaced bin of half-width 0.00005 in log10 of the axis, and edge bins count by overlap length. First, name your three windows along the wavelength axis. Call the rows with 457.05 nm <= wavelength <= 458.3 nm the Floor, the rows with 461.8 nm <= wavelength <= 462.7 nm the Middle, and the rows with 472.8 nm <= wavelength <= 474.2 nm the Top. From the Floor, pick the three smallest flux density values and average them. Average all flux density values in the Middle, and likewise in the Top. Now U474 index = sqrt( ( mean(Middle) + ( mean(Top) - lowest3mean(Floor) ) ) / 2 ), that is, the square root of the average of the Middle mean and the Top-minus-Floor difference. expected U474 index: 3.49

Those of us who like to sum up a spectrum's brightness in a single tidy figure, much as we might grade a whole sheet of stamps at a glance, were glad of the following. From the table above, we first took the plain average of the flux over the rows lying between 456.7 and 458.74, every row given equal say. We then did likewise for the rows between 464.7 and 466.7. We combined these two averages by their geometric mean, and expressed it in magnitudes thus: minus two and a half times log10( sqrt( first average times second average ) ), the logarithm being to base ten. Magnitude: -3.25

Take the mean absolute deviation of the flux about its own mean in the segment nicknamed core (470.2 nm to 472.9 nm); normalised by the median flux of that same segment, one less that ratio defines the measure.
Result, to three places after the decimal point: 0.932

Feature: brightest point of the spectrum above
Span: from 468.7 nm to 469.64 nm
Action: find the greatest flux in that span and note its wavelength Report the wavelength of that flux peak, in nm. 469.263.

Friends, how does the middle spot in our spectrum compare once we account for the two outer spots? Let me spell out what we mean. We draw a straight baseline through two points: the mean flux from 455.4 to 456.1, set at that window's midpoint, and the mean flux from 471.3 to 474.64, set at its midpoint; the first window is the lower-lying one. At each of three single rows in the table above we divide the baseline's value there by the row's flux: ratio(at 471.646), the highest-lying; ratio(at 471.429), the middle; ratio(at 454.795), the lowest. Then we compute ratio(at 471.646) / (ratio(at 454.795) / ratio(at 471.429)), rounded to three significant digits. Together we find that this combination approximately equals 1.11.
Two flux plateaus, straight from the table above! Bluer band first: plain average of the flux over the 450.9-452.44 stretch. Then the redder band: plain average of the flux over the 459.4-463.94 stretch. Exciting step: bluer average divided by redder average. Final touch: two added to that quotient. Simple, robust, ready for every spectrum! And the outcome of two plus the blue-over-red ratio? 2.97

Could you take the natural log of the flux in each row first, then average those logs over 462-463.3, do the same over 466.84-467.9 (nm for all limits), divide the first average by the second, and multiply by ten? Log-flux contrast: 10.5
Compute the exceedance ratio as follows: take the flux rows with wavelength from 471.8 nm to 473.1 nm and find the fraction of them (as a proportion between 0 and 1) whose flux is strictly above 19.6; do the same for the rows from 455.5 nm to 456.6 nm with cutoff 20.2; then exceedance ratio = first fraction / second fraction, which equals 1.7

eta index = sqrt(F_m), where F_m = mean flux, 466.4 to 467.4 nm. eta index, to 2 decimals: 4.35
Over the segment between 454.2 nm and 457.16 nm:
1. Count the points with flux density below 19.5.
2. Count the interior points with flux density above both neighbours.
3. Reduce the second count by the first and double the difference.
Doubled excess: 0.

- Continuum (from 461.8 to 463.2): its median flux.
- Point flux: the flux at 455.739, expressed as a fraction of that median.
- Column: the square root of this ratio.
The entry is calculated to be 0.95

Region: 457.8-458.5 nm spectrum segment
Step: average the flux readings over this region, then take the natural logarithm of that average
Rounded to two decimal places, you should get 3.08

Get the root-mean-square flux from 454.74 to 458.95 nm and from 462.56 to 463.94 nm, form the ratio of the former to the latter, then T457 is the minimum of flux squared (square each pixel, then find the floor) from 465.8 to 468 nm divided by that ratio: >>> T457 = 276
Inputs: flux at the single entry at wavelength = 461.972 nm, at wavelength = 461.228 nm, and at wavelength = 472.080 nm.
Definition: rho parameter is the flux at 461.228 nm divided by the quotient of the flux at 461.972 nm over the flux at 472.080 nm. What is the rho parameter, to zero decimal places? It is 25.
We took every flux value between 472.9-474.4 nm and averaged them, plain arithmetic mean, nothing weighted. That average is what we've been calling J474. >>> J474 20.67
